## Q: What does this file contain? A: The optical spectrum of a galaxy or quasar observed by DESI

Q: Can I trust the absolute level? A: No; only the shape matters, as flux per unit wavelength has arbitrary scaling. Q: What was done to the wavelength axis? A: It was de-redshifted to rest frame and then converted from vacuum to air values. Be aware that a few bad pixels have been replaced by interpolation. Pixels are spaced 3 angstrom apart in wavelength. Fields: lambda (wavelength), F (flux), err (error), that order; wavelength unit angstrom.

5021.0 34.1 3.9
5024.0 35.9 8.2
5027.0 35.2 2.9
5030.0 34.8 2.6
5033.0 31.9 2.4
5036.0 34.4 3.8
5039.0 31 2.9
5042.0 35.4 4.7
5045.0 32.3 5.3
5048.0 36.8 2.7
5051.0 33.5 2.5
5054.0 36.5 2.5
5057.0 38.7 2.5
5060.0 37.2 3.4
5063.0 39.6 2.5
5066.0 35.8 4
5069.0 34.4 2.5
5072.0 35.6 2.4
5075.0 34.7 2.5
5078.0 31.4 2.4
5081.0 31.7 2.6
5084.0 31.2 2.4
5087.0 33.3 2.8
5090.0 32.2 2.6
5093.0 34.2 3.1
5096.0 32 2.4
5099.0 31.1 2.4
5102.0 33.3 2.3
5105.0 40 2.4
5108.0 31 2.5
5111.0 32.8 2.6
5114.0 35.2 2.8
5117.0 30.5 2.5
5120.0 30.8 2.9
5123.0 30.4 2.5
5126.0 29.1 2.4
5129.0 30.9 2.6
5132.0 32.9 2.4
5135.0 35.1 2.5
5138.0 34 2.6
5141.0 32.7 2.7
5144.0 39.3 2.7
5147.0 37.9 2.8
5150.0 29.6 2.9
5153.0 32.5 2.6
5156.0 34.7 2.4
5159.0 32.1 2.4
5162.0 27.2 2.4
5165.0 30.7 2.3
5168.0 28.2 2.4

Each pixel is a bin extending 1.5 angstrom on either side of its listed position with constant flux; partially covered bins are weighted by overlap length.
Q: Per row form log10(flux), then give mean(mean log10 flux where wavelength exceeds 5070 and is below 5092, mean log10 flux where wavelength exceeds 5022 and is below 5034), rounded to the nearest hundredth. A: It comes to 1.53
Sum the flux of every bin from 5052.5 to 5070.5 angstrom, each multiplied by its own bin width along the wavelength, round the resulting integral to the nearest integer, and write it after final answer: 667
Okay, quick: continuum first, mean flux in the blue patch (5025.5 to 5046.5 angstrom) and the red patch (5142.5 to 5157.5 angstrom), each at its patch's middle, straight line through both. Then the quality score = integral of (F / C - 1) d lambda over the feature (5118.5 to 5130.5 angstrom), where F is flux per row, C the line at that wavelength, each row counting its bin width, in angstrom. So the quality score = -1.5 angstrom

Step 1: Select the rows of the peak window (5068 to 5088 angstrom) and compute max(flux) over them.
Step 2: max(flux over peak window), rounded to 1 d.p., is 35.6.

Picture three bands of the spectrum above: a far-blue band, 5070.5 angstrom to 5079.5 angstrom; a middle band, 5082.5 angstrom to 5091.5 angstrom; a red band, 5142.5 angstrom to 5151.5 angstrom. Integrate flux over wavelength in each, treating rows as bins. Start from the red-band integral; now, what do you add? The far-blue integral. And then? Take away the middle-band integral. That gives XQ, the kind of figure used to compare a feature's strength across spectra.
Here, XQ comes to 335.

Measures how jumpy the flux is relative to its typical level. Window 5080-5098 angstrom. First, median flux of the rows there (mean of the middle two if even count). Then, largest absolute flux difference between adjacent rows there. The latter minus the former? -29.9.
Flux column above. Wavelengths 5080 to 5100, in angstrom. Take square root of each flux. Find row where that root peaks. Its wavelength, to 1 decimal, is 5093.0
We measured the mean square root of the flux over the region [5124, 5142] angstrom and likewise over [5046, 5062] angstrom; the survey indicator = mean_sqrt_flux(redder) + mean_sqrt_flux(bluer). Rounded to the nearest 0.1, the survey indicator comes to 11.7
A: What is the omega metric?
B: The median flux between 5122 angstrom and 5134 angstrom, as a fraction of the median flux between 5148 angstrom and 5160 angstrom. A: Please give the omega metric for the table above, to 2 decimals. 0.95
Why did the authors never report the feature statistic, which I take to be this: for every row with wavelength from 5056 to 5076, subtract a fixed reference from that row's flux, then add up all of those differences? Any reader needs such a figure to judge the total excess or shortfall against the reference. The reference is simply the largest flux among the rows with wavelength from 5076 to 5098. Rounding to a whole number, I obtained 17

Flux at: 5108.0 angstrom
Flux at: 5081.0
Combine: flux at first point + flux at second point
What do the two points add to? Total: 63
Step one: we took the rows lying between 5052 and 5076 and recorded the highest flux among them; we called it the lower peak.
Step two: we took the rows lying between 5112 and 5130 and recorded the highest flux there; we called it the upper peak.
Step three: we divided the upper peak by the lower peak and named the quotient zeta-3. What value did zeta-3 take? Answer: 0.89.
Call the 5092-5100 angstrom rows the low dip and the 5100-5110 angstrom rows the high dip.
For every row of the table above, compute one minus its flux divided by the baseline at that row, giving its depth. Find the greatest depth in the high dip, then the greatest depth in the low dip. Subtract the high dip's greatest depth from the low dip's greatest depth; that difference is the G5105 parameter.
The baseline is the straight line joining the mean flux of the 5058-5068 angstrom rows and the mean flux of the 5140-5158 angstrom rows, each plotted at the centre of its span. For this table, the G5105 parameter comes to 0.005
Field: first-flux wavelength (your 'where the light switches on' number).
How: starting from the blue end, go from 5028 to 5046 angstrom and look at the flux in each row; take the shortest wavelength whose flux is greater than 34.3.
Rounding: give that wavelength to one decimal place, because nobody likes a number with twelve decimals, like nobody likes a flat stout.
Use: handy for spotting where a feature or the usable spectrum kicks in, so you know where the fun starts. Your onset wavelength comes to 5030.0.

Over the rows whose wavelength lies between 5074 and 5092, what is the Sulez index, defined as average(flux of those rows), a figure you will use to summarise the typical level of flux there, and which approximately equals 32.4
